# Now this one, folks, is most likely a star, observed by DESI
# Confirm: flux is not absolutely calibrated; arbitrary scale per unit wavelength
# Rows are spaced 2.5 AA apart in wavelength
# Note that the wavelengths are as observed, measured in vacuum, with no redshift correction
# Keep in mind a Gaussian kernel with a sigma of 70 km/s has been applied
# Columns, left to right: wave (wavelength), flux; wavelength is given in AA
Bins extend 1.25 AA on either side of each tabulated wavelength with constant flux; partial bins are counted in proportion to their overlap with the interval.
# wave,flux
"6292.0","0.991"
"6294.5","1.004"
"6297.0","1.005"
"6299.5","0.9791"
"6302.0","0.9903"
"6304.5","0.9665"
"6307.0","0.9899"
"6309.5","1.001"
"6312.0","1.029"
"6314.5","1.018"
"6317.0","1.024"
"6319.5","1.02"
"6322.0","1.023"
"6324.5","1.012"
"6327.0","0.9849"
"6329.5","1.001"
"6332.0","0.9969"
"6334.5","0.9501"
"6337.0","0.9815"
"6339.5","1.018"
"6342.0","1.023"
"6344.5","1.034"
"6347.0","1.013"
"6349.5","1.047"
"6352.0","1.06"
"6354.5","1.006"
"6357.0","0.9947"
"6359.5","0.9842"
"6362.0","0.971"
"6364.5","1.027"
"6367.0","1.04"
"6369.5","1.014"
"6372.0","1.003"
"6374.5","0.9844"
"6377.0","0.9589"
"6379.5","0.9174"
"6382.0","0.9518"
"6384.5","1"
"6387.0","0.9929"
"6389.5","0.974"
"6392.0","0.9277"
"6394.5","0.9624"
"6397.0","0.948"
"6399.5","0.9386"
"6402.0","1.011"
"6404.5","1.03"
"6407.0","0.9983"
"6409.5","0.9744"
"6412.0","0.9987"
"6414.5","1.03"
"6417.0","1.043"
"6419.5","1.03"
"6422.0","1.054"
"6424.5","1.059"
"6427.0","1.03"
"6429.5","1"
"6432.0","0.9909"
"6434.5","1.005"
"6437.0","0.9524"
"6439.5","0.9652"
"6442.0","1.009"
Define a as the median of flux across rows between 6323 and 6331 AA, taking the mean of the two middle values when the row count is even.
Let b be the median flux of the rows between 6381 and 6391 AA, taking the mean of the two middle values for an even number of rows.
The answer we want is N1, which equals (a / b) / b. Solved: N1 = 1.03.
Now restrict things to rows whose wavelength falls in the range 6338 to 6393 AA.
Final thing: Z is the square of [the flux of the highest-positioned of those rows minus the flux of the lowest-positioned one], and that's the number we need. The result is 0.0082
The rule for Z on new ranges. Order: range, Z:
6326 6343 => 0.0015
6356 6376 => 0.0001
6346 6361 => 0.0008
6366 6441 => 0.0056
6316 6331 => 0.0005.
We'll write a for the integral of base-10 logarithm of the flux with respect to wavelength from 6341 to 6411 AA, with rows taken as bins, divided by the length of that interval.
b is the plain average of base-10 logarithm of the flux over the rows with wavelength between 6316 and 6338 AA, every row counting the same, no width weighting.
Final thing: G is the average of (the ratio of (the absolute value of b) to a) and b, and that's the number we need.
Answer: -0.1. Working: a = -0.004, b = -0.0004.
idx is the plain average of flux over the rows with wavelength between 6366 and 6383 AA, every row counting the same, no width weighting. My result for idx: 0.981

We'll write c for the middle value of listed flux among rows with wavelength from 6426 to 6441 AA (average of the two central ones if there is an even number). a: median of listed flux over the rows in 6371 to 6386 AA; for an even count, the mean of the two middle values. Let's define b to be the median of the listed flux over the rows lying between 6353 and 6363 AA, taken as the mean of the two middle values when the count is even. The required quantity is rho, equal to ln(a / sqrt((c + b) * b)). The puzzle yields -0.366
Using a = 0.97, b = 0.99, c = 1.00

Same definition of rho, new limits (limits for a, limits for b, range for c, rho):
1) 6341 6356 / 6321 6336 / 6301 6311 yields -0.315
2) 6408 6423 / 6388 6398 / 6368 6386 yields -0.279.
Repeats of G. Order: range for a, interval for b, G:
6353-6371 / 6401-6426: 2.0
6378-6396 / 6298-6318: 0.0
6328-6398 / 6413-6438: -1.1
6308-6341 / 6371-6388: 3.2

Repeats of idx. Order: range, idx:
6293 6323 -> 1.004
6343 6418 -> 0.995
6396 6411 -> 0.983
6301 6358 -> 1.008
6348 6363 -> 1.010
